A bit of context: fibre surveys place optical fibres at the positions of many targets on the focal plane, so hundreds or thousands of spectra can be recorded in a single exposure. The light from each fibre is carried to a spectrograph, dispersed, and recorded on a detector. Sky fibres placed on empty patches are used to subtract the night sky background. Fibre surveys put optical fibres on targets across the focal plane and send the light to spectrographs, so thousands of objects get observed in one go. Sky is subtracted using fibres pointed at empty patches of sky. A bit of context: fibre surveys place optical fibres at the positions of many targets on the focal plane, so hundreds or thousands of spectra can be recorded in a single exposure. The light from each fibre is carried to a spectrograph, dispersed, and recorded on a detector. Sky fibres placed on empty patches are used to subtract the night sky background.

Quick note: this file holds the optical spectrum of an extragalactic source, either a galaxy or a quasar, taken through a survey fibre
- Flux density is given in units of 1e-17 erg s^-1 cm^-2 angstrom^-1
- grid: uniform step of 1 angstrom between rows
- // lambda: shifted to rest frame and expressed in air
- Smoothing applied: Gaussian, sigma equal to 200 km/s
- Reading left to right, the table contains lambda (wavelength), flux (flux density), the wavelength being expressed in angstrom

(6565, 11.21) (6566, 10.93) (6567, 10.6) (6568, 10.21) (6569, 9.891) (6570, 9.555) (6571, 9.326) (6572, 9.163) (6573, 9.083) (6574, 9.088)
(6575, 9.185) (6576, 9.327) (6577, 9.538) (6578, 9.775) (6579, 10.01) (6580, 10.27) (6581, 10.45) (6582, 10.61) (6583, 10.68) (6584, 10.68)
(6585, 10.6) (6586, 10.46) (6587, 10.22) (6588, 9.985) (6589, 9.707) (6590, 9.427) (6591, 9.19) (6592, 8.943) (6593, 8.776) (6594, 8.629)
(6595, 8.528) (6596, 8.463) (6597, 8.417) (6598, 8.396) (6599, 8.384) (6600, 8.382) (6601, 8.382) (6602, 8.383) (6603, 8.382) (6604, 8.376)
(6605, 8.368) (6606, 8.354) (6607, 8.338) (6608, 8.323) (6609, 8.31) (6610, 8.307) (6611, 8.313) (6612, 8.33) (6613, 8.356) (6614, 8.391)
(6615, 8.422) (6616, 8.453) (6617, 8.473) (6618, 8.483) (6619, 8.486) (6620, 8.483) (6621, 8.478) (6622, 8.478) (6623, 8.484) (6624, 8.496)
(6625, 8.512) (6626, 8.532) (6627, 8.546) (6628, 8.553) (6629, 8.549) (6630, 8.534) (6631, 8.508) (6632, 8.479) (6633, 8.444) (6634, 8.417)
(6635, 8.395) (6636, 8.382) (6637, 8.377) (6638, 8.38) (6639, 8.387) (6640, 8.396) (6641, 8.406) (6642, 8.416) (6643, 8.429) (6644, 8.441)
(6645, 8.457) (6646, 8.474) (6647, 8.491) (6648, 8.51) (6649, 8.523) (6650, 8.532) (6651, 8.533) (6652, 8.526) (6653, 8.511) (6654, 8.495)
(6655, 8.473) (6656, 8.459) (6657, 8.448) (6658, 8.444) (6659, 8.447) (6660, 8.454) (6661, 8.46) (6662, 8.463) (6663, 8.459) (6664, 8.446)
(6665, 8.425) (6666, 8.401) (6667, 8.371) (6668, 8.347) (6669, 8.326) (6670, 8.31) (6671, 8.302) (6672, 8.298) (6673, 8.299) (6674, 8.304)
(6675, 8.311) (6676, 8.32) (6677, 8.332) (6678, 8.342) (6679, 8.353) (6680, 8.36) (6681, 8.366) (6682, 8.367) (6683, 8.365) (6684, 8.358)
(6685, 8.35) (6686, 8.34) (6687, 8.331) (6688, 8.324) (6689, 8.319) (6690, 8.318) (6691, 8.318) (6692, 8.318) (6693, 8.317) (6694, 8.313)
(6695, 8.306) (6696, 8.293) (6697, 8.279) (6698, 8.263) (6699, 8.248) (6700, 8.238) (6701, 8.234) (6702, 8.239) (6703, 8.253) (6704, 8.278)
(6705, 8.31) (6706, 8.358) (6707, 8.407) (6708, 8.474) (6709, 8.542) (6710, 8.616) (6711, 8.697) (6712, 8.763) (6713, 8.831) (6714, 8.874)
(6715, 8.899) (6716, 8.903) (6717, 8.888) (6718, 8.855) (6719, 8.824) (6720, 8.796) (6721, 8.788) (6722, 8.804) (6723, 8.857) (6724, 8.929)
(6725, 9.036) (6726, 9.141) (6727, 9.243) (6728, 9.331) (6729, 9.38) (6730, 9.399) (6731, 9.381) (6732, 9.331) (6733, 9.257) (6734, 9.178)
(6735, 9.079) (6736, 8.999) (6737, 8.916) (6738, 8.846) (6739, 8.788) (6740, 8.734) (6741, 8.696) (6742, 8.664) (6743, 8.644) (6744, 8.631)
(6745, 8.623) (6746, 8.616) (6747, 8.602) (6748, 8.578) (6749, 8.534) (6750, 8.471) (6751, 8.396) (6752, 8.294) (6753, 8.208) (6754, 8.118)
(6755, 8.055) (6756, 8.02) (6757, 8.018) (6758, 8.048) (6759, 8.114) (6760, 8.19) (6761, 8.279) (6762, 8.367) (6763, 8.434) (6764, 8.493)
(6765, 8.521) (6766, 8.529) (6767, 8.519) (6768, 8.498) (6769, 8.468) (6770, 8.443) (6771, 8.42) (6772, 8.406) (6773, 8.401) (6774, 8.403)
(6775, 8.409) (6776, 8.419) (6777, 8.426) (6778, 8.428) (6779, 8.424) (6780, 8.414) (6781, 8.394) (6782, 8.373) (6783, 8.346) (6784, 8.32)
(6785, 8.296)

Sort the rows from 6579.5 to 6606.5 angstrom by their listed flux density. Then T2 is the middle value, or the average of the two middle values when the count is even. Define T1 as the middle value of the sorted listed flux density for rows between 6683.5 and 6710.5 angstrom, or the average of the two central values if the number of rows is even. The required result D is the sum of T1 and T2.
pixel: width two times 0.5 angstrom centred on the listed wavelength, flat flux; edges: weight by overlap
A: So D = 17.1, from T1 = 8.32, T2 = 8.78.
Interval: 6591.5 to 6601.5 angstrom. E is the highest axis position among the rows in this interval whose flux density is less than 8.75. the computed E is 6601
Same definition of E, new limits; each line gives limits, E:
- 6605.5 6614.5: 6614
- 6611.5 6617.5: 6617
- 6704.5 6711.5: 6711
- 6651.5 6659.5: 6659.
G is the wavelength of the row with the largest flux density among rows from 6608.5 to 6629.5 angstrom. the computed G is 6628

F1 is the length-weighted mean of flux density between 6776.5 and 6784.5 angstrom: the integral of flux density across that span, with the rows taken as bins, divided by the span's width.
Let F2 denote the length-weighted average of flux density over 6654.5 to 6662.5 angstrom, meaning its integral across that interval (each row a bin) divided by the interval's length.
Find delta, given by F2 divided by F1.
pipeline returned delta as 1.008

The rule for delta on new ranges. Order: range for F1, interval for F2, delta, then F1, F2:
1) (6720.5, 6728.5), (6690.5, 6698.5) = 0.921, 9.02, 8.30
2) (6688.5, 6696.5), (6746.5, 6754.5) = 1.011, 8.31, 8.40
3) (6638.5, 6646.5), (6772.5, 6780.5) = 0.999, 8.43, 8.42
